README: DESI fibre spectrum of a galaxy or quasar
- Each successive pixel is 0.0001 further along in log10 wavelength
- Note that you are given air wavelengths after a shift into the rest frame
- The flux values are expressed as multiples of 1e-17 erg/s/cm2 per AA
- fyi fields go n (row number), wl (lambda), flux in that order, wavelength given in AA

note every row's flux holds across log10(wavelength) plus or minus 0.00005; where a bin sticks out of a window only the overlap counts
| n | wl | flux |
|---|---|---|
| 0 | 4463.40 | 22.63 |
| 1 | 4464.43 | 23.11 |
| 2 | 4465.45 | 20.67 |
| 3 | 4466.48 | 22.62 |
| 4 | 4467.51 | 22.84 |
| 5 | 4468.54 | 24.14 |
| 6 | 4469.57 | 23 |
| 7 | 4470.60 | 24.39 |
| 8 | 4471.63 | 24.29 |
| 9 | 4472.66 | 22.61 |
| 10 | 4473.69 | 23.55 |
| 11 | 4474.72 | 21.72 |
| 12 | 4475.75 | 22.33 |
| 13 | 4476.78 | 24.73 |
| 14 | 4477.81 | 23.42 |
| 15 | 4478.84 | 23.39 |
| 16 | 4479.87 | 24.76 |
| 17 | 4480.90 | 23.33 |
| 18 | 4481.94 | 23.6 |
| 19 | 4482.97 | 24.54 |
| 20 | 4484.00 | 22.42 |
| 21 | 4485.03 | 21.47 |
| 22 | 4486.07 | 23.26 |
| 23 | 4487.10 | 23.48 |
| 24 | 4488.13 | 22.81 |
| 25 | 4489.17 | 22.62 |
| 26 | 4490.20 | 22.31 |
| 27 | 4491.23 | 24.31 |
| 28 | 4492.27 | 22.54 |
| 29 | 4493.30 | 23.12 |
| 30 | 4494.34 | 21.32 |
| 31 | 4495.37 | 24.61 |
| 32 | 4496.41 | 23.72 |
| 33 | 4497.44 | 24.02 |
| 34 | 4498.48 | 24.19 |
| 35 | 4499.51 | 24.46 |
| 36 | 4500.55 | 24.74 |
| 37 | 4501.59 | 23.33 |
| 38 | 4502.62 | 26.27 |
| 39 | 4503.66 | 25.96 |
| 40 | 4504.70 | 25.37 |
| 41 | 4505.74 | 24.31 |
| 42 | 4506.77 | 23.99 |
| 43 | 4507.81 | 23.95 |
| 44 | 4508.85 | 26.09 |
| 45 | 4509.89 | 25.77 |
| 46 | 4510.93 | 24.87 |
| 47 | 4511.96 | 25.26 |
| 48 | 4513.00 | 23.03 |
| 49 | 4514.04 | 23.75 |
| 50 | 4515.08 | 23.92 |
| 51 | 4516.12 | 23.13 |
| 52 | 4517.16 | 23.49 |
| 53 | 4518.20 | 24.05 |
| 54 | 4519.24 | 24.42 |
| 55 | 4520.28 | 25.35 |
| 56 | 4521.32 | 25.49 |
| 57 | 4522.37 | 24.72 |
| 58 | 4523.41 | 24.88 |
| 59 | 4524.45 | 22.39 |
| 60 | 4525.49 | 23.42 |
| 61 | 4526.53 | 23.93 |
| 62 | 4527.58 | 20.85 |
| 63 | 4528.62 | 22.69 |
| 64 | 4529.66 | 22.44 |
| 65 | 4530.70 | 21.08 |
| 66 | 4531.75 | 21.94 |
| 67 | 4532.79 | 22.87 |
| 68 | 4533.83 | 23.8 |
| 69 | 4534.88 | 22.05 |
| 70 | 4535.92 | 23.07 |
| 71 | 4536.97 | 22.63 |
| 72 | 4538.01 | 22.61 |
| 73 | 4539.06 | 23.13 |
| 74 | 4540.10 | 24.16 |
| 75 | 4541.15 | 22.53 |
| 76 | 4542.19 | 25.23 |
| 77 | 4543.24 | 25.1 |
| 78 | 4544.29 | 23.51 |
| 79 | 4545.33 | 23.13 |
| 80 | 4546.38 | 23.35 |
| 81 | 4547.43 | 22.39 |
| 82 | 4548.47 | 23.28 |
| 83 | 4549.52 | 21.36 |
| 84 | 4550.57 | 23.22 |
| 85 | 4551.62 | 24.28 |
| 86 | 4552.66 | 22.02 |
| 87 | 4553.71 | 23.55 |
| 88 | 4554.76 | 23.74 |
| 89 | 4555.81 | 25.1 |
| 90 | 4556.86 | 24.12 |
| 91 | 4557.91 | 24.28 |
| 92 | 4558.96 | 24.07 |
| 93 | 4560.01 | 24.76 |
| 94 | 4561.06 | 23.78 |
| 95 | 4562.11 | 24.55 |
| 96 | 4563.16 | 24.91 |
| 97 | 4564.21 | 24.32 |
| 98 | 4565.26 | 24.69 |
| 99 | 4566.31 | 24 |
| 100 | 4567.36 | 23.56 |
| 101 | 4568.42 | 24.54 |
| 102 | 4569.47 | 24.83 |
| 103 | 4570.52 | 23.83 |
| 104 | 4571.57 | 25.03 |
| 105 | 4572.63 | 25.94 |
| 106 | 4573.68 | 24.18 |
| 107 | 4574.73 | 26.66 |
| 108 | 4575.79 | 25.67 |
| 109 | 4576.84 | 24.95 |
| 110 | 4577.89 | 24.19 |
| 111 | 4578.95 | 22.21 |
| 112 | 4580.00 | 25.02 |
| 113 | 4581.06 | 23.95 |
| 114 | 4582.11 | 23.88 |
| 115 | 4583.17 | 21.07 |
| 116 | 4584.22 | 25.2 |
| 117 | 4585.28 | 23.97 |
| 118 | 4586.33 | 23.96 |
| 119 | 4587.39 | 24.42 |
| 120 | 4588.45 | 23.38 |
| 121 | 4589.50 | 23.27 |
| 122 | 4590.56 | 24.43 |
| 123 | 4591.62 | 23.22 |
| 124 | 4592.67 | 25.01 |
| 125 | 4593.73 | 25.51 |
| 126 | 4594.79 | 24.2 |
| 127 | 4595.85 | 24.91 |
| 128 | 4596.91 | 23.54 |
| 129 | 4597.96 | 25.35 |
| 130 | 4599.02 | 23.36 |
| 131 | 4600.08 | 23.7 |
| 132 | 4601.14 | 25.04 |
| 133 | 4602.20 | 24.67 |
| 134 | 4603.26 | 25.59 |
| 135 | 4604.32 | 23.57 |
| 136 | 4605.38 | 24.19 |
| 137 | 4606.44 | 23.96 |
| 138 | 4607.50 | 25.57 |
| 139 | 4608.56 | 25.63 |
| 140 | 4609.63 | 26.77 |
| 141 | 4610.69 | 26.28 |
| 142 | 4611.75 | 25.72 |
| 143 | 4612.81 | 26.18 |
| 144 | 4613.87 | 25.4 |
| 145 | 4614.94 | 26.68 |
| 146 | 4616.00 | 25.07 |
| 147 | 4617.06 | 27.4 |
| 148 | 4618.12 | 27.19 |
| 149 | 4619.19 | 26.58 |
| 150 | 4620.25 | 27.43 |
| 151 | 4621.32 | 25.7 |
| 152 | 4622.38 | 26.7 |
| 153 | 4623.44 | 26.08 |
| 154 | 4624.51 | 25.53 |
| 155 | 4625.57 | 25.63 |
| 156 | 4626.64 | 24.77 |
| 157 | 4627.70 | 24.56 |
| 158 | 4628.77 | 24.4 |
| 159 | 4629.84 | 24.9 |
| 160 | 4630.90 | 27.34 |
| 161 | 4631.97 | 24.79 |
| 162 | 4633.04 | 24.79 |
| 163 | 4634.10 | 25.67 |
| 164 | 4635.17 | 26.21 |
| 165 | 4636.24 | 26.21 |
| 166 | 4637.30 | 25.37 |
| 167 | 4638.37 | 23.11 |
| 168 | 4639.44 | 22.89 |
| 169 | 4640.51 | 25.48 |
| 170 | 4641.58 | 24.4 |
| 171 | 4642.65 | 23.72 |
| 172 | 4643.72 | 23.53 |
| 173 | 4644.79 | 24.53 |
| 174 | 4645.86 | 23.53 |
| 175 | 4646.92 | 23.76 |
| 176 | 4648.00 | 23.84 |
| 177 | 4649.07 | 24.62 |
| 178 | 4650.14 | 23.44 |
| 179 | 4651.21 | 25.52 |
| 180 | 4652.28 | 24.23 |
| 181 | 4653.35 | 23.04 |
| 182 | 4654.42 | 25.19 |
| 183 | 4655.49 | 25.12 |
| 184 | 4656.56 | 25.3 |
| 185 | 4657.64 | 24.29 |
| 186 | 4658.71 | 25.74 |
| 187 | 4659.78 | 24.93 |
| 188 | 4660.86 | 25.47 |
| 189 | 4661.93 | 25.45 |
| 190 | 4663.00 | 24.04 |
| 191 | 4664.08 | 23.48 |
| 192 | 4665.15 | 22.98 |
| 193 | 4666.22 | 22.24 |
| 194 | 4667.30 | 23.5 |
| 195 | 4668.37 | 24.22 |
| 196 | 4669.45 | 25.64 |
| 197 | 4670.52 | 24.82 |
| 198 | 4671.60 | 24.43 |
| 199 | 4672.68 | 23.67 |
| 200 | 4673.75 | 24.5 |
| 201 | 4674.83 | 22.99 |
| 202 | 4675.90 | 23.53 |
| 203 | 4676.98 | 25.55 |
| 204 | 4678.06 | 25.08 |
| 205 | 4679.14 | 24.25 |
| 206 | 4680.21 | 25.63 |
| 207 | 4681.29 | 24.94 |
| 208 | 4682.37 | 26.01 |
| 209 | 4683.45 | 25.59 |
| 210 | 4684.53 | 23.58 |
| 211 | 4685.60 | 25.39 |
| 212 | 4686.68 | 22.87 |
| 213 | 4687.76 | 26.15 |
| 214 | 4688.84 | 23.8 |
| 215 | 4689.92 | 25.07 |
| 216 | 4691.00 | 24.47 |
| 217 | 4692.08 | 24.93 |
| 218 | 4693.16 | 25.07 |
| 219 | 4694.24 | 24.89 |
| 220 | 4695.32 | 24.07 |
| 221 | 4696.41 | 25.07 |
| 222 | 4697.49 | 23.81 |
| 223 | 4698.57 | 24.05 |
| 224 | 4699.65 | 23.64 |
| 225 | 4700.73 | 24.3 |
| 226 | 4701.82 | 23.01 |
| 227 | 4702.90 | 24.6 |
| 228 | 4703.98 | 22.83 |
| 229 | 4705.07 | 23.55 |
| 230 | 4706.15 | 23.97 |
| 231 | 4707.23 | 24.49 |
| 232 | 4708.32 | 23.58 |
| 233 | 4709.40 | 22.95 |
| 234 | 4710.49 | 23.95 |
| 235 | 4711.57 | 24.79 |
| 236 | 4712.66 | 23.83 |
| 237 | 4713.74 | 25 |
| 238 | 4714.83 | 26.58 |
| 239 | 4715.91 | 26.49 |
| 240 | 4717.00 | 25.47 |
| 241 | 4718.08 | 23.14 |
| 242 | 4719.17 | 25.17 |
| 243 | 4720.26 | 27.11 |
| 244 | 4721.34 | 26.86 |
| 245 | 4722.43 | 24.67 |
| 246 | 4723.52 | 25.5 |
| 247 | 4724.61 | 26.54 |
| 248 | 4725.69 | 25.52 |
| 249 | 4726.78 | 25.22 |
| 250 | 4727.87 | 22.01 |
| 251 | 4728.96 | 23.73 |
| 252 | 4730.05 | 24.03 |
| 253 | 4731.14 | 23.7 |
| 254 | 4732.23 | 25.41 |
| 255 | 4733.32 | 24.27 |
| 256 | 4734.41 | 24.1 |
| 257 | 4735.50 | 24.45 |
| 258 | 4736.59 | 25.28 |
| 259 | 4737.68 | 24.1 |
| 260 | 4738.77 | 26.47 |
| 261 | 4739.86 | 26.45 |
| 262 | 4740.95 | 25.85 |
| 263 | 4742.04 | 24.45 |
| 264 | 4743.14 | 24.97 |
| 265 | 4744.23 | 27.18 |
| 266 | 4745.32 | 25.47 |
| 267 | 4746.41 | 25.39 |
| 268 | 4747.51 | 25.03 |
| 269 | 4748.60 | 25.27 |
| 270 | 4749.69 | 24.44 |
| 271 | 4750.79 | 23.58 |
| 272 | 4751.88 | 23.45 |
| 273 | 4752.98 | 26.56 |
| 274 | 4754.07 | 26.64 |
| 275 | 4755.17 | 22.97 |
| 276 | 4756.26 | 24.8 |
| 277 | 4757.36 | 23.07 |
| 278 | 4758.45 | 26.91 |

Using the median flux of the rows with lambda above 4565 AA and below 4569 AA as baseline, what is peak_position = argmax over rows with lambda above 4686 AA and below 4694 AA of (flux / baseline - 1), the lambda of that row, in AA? 4687.76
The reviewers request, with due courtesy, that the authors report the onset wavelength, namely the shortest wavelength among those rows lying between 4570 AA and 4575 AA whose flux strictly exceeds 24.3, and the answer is 4571.57 AA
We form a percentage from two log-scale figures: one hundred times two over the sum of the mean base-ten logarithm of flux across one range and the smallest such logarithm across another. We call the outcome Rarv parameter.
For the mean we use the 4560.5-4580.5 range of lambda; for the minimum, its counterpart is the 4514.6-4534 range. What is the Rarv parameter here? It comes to 73.8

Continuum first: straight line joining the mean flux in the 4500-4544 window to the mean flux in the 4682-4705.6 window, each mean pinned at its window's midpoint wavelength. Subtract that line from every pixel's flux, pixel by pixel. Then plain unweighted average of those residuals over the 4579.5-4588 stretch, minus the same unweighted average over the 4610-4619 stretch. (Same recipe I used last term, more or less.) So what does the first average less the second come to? -2.2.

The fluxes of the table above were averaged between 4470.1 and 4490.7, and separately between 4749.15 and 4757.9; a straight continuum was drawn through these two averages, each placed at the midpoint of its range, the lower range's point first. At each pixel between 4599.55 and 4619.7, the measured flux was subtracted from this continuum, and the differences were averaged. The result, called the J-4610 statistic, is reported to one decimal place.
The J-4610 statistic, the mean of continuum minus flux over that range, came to -1.7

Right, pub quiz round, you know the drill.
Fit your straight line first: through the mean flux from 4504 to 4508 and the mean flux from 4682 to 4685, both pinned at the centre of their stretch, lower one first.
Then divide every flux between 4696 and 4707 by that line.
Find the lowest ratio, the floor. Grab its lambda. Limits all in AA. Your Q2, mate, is 4703.98 AA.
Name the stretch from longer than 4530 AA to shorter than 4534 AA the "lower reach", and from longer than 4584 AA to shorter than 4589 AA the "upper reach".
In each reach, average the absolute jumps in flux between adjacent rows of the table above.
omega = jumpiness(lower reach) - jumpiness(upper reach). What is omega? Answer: 0.2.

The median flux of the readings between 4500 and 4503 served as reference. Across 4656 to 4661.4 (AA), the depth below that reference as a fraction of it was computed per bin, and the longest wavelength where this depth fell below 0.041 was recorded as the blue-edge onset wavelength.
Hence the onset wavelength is 4660.86 AA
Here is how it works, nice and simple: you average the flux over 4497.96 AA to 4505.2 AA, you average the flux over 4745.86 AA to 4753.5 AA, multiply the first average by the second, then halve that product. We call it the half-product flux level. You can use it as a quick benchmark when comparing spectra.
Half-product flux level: 309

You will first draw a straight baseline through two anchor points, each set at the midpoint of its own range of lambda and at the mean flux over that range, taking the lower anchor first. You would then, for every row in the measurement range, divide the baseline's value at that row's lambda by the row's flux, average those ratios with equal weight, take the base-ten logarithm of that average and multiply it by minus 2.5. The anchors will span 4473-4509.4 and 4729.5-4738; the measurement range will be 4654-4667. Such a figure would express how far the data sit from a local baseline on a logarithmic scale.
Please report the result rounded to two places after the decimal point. 0.01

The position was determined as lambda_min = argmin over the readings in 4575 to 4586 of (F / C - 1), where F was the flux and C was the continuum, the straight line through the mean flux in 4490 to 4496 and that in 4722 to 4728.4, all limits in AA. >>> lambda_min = 4583.17 AA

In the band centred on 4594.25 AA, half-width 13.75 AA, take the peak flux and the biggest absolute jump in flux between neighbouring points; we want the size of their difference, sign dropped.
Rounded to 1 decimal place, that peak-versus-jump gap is 21.5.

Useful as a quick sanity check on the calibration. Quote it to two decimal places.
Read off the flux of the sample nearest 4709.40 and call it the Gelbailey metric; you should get 22.95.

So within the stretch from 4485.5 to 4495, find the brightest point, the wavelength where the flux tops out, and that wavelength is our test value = 4491.23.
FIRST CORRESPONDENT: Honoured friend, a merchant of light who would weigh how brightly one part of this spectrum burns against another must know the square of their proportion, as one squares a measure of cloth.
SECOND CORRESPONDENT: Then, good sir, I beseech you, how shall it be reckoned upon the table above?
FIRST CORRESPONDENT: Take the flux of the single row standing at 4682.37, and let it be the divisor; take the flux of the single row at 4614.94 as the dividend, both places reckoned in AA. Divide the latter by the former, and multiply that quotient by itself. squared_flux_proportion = 1.05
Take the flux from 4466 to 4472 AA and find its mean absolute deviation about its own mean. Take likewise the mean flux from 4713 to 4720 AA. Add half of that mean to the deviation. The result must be 13.4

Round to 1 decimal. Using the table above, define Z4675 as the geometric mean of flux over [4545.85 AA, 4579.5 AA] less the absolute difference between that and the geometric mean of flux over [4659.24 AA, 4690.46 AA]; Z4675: 23.7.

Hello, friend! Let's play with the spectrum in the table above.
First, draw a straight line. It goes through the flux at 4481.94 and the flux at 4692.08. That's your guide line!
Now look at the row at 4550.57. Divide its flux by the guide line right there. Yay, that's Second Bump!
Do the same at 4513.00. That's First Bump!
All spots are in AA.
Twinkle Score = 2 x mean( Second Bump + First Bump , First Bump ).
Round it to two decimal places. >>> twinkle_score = 2.90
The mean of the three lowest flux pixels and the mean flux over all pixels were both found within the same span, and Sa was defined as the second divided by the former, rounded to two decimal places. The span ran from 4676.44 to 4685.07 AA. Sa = 1.03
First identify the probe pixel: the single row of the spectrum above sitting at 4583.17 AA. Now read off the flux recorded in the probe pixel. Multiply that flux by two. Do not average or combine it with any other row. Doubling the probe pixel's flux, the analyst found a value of 42.1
